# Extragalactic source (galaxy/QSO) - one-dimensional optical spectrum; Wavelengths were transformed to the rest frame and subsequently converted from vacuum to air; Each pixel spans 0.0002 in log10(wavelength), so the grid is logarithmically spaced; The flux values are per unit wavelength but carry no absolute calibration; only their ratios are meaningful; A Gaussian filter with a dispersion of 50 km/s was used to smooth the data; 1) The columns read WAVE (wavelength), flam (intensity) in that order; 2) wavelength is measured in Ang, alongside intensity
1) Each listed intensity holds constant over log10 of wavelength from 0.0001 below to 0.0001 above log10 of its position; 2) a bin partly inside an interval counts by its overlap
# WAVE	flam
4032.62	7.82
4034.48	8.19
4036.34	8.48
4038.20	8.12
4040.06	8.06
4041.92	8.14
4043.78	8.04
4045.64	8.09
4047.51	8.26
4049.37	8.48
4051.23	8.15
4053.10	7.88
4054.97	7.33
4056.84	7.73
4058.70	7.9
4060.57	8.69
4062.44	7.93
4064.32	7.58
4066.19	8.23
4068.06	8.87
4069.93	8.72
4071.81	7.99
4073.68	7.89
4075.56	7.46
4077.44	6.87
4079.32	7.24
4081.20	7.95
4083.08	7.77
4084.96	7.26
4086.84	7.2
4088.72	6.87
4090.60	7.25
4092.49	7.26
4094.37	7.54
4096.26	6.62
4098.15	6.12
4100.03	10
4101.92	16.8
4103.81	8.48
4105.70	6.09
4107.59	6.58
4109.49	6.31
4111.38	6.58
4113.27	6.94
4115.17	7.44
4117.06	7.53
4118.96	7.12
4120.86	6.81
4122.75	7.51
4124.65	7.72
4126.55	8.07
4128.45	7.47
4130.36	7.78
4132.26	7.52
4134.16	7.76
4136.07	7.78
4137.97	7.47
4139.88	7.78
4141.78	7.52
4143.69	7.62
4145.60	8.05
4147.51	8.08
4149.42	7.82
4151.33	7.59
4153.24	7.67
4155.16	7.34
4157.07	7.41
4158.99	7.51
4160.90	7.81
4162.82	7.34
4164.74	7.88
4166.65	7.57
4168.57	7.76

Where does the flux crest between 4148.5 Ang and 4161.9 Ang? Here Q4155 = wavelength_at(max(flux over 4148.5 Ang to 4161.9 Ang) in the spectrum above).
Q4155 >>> 4149.42 Ang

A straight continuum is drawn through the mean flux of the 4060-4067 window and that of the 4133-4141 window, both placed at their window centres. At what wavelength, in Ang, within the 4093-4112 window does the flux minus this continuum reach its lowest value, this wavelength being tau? 4098.15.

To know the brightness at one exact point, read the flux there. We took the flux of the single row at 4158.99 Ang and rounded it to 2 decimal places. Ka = 7.51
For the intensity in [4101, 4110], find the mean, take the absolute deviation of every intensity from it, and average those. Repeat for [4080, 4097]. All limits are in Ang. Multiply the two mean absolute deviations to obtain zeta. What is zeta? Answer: 1.0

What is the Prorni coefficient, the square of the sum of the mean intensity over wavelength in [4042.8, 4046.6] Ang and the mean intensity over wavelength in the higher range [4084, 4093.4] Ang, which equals 232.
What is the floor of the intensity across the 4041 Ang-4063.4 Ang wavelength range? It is 7.33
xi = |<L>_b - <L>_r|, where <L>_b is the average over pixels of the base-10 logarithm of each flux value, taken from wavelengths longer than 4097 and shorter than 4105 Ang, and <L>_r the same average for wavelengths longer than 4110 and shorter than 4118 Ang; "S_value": 0.13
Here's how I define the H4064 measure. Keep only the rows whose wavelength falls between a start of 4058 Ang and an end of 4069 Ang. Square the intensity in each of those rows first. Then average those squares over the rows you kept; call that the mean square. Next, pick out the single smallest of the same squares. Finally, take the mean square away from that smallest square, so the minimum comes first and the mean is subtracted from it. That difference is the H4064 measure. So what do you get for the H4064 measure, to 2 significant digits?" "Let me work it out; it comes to -10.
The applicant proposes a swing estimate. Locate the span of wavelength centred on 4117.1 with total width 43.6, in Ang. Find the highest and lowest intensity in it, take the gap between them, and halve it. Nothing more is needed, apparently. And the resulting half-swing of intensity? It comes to 5.4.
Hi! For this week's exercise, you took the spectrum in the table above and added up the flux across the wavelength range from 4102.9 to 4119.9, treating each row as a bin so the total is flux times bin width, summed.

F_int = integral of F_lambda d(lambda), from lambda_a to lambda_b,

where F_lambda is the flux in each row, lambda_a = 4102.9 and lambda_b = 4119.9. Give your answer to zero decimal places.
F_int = 119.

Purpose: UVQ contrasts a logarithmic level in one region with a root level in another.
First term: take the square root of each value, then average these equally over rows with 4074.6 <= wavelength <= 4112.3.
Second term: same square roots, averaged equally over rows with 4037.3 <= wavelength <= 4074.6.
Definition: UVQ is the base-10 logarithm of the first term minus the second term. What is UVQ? -2.41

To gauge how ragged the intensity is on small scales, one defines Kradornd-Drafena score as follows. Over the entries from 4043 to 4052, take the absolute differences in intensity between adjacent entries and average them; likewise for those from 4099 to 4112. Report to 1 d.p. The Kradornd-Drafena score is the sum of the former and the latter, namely 3.3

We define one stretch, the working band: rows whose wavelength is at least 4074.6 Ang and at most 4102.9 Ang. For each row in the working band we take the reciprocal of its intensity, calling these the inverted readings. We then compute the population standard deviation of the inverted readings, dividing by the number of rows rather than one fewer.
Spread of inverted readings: 0.023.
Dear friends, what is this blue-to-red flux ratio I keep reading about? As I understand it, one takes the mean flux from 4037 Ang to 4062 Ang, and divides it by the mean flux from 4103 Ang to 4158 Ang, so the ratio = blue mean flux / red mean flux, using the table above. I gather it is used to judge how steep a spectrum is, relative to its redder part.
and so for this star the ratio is 1.08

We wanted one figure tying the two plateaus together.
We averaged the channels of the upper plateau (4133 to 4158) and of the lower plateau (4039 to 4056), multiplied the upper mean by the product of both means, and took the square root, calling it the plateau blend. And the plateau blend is 21.8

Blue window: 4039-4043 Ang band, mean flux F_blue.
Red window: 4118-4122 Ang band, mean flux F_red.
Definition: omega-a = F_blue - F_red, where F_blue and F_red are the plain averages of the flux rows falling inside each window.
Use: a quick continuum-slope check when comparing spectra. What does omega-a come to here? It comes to 1.1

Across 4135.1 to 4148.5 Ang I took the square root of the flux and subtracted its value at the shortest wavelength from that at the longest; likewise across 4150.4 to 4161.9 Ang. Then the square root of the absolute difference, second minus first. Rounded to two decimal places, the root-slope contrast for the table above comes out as 0.12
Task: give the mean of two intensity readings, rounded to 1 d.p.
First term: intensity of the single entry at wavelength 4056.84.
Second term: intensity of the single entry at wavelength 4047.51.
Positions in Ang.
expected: 8.0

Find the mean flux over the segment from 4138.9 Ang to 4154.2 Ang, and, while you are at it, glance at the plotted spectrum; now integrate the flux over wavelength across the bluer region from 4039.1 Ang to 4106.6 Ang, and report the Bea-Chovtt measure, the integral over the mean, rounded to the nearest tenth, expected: 69.7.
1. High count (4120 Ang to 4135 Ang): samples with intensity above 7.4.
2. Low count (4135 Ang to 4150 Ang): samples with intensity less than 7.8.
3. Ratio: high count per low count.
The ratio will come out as 1.4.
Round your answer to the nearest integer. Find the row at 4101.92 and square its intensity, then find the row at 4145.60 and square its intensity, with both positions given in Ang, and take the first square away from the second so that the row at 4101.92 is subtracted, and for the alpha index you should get -217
